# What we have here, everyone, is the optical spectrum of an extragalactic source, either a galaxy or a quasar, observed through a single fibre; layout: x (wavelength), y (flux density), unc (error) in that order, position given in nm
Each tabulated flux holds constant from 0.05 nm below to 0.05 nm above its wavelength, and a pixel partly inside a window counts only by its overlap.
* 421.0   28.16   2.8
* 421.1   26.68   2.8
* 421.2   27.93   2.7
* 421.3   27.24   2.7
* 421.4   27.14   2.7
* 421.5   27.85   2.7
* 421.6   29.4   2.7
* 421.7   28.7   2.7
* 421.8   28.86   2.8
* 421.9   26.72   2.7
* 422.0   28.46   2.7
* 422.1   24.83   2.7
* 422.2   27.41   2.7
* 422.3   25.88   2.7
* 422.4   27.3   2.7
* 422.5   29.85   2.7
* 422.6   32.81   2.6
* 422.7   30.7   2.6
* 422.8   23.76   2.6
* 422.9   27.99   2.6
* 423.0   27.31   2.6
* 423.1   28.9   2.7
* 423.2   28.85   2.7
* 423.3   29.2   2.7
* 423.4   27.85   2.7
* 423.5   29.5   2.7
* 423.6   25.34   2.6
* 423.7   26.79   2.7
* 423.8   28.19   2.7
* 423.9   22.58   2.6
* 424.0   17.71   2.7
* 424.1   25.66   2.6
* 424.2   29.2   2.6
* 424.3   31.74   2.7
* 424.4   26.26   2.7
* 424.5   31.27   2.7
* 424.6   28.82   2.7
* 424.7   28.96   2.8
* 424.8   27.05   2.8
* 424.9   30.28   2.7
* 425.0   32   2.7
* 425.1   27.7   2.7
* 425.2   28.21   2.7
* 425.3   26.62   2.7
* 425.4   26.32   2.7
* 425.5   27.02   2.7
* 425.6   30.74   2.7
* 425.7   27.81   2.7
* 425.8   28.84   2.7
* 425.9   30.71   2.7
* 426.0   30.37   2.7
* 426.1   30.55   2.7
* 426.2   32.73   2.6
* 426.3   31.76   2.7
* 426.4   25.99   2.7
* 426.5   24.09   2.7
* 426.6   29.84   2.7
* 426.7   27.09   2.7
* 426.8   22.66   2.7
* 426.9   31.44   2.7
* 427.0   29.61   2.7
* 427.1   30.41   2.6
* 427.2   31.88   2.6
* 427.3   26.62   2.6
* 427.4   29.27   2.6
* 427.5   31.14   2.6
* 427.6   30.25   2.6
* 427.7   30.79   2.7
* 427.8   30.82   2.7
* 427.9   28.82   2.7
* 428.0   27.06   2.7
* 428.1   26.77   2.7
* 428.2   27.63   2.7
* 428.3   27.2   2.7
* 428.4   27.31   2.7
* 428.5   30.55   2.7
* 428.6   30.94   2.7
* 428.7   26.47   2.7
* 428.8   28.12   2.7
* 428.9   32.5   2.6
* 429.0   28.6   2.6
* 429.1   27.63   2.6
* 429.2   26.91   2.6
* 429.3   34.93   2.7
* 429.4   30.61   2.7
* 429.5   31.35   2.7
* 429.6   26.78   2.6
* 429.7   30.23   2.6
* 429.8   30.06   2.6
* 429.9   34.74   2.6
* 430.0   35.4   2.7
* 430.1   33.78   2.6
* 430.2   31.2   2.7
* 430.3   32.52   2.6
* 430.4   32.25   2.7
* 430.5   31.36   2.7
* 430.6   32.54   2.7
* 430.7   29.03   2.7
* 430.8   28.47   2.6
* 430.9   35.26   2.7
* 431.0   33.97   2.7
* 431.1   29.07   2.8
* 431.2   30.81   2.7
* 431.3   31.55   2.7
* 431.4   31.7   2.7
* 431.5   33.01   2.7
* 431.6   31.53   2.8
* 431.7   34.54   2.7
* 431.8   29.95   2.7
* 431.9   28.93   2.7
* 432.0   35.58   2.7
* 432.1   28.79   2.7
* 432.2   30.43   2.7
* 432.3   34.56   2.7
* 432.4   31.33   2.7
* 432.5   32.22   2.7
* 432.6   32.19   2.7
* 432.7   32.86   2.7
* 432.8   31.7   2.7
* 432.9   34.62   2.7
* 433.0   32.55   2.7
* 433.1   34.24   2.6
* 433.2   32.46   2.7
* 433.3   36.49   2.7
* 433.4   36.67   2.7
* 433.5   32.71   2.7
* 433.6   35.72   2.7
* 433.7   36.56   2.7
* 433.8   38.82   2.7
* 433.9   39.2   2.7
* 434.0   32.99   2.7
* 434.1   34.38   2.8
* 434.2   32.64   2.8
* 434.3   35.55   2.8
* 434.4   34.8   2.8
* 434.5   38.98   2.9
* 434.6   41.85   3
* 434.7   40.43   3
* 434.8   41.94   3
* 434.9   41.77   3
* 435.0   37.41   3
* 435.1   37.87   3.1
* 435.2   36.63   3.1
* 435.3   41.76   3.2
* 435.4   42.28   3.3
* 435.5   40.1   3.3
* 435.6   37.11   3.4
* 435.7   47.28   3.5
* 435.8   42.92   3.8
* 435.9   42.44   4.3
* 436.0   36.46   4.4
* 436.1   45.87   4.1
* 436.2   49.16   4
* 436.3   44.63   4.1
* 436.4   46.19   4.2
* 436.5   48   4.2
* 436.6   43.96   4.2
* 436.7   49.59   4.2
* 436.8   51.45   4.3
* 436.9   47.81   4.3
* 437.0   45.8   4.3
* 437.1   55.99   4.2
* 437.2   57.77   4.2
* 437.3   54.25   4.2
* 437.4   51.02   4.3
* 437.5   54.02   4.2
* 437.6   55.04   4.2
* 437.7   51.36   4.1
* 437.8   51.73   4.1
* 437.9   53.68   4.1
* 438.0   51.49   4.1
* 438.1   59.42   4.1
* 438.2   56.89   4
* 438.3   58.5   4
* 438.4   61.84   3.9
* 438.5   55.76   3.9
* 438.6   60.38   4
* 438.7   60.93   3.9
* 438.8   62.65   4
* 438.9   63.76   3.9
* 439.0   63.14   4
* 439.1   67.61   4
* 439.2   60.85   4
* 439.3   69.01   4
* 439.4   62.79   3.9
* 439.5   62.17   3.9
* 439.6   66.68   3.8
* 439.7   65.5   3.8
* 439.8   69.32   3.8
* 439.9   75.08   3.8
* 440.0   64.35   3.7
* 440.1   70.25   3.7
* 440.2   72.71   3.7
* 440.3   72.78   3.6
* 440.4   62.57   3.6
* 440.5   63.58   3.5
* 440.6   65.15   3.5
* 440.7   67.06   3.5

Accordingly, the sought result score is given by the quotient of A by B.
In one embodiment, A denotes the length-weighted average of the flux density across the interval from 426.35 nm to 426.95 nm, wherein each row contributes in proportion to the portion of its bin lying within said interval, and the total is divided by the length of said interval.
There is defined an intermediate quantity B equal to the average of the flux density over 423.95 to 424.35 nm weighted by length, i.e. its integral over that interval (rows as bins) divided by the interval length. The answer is 1.0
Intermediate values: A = 27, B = 26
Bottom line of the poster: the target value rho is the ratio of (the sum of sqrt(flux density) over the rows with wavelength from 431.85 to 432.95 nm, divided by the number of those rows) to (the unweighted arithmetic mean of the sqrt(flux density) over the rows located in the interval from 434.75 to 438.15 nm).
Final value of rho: 0.8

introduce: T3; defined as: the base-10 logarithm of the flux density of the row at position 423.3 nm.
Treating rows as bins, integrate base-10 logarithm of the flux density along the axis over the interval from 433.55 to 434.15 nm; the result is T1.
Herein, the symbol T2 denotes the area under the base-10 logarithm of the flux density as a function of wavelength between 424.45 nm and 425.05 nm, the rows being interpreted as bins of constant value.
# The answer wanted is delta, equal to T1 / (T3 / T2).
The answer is 0.564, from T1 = 0.94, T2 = 0.88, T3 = 1.47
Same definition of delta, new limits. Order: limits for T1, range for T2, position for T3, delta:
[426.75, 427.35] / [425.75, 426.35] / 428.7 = 0.548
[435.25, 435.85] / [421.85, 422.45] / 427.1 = 0.562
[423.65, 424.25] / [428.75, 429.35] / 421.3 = 0.514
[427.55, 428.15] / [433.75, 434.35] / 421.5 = 0.565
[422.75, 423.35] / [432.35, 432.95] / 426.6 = 0.532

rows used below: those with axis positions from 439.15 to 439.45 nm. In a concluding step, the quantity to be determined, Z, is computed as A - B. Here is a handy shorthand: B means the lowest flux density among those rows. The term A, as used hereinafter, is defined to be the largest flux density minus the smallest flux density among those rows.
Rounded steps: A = 8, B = 60.85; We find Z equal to -53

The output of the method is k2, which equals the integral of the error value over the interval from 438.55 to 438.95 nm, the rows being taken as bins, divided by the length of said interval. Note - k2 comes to 3.95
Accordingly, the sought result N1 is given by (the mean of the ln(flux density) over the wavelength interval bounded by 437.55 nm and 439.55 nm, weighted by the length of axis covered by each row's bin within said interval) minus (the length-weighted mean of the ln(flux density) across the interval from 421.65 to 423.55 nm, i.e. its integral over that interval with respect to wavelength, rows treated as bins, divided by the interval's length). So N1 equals 0.75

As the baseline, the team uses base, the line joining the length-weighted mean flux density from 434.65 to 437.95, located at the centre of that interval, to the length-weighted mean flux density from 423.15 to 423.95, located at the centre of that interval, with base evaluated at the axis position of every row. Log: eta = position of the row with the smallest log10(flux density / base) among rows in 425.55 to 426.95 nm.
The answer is 426.8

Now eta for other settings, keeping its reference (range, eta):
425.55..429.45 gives 426.8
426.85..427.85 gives 427.3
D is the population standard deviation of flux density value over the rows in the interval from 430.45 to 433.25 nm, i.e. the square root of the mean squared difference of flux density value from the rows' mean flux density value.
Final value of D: 2.0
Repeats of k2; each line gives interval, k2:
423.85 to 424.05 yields 2.65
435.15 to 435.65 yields 3.26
